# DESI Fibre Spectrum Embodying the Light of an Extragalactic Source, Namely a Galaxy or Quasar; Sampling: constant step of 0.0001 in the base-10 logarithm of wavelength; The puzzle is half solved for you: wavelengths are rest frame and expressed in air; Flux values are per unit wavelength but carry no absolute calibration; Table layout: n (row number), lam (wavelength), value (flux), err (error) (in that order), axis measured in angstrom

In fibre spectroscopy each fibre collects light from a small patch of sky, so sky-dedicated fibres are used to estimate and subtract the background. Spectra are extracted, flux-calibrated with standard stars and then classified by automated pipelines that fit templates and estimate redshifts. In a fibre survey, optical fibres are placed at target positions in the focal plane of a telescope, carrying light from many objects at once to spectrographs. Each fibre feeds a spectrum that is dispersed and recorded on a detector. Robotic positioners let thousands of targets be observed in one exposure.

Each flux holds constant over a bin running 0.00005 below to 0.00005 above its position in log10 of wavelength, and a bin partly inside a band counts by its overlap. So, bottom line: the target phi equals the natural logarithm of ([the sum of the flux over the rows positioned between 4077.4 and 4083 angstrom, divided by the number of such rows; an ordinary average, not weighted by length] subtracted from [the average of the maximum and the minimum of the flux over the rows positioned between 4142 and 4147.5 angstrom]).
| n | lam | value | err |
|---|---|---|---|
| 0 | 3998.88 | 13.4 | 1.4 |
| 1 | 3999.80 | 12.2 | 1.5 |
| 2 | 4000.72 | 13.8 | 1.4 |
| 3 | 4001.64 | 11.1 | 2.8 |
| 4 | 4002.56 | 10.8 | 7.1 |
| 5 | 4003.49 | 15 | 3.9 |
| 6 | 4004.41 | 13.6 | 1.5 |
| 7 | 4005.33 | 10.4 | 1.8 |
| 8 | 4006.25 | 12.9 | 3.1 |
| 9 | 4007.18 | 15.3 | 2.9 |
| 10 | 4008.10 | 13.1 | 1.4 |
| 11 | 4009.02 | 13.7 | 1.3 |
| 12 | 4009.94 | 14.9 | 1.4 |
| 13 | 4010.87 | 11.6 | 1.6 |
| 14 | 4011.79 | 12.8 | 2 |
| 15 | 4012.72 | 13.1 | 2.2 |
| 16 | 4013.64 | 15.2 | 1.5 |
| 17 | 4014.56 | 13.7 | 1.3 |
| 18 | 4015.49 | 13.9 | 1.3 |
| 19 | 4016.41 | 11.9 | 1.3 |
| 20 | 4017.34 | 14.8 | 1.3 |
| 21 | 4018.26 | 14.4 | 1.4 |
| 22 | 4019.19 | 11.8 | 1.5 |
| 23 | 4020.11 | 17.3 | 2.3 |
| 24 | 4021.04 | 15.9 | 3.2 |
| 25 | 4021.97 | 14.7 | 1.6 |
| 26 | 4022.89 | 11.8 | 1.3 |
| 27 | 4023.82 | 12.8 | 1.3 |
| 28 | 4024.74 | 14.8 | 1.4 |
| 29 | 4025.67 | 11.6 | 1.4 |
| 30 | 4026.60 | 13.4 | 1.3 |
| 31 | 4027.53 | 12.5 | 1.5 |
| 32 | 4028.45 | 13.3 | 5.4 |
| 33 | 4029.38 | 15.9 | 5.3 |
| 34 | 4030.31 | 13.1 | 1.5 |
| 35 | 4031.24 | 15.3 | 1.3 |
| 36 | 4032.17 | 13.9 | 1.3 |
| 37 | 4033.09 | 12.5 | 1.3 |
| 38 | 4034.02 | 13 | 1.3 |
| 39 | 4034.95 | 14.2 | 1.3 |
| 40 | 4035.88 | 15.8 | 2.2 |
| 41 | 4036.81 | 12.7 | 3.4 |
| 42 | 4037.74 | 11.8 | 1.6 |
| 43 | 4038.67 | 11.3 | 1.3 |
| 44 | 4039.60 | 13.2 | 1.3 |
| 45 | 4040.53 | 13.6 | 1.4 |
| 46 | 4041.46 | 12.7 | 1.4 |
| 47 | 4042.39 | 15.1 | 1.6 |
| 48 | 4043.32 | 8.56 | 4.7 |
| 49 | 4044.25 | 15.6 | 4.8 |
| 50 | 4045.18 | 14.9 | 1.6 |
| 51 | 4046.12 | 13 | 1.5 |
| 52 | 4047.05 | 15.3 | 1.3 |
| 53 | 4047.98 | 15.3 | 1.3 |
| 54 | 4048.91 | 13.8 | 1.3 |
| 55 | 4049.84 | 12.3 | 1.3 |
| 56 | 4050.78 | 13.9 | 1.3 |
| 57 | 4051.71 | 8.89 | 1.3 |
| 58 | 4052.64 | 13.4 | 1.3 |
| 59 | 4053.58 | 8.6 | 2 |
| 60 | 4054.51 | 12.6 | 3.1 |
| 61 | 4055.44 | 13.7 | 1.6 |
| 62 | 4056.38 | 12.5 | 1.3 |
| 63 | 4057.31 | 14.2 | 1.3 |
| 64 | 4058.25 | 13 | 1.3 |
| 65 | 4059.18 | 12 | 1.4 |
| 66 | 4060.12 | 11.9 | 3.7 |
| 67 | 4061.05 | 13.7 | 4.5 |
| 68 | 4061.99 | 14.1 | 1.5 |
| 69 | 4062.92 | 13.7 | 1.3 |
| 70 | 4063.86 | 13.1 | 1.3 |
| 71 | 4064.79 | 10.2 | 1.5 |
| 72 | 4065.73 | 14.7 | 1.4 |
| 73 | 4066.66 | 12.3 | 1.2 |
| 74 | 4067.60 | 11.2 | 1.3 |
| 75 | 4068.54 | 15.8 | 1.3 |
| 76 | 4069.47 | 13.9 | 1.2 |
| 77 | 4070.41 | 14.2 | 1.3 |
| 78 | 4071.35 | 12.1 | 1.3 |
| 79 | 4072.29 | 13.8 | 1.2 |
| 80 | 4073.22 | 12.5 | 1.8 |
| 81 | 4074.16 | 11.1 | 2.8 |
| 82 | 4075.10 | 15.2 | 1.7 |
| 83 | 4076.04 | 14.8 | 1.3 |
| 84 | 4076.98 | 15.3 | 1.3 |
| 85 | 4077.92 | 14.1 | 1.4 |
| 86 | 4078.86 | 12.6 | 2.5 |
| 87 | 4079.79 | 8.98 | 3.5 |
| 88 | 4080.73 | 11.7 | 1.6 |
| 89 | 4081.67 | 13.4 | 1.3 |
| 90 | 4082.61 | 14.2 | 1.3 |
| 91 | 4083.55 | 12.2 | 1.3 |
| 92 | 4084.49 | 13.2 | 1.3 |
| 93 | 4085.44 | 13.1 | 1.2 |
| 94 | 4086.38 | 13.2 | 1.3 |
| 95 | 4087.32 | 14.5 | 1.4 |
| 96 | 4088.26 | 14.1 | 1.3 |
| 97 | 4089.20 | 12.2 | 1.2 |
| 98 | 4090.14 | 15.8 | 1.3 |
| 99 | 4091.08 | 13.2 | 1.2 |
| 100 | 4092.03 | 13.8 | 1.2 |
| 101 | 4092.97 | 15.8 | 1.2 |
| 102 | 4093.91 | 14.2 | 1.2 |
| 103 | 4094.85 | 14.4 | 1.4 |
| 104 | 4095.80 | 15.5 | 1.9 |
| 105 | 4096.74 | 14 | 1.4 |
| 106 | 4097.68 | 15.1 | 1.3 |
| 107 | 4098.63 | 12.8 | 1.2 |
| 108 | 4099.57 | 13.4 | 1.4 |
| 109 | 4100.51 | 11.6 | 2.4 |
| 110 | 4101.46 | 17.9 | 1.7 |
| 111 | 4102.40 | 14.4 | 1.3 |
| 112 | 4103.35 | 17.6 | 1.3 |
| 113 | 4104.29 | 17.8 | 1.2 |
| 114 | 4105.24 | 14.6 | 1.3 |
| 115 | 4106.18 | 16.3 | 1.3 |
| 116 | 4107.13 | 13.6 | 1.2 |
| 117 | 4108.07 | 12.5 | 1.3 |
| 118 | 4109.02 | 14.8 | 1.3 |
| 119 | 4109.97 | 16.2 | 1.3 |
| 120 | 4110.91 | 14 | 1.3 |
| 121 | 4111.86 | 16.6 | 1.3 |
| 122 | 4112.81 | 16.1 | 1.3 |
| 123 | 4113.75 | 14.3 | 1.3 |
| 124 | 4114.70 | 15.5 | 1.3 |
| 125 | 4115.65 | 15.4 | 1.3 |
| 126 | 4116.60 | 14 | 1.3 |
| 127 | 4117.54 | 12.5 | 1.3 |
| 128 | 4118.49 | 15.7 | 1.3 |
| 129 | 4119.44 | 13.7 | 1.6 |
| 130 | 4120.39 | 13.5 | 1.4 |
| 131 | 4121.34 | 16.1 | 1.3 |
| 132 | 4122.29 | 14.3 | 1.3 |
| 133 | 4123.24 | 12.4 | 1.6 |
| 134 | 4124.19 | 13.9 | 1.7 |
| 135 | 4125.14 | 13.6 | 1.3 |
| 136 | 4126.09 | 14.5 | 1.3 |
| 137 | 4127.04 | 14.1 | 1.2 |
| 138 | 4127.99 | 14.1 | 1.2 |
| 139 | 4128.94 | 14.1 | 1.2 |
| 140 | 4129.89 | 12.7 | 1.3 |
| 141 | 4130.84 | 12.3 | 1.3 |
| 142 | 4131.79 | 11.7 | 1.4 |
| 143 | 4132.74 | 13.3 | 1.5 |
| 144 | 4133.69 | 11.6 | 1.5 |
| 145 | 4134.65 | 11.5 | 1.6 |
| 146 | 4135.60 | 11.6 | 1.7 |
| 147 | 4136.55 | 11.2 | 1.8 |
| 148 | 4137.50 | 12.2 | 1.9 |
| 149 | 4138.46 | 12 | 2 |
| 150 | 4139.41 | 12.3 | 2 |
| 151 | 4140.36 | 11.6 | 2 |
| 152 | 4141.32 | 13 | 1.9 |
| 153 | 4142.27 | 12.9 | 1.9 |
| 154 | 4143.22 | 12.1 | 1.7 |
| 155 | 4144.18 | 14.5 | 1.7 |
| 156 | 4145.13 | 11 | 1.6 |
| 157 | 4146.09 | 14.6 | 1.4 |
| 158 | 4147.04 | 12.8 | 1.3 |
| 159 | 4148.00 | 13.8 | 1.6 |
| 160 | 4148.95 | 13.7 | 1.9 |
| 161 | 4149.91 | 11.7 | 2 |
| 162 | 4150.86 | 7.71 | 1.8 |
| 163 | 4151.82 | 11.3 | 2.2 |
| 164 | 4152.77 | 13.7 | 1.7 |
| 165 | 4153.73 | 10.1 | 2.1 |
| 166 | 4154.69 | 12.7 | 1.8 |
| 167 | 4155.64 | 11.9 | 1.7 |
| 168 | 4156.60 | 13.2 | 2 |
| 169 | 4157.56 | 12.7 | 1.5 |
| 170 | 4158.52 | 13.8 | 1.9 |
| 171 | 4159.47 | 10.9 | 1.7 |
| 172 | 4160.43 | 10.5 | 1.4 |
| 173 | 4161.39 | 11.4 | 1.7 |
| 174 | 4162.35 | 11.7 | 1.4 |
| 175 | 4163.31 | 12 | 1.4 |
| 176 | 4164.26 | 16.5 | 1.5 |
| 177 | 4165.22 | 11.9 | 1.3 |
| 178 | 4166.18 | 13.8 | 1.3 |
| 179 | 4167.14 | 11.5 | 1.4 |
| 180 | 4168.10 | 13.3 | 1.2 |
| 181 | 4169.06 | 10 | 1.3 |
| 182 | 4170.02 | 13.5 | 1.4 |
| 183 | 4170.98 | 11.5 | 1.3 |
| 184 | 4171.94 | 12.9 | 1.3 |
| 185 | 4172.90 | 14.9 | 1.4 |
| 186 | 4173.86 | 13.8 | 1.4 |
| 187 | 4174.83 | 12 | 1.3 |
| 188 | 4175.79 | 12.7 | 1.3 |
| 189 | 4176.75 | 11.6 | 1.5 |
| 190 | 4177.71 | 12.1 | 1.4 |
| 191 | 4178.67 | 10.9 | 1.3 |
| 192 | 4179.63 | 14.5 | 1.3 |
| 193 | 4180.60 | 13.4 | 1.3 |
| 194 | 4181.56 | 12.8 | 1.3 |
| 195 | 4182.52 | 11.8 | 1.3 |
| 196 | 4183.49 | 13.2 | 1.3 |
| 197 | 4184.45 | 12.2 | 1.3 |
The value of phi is -1.19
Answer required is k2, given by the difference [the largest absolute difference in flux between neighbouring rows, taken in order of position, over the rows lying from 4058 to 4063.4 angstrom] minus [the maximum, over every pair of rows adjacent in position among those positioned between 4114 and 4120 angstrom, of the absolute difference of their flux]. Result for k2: -1.4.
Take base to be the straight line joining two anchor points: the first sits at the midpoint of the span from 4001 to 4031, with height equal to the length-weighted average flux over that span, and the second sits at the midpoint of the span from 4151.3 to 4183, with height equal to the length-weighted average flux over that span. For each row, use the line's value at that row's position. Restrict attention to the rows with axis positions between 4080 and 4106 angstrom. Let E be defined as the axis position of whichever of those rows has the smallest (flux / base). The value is 4080.73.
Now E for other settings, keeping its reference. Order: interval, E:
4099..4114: 4100.51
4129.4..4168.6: 4150.86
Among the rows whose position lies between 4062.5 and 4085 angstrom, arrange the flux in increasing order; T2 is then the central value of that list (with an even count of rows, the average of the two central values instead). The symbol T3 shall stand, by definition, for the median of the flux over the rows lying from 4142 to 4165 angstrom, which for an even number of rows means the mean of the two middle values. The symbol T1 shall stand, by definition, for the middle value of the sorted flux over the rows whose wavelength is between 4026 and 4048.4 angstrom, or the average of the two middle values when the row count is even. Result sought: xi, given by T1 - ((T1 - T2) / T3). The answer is 13.3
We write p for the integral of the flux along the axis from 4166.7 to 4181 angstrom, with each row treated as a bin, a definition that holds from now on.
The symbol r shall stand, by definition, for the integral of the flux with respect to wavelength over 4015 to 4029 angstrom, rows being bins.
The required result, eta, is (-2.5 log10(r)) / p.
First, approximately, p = 180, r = 191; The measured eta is -0.0317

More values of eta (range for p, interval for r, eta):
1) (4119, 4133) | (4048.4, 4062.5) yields -0.0295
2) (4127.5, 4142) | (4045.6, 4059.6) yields -0.0315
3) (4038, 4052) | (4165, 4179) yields -0.0303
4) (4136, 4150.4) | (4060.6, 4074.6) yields -0.0311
